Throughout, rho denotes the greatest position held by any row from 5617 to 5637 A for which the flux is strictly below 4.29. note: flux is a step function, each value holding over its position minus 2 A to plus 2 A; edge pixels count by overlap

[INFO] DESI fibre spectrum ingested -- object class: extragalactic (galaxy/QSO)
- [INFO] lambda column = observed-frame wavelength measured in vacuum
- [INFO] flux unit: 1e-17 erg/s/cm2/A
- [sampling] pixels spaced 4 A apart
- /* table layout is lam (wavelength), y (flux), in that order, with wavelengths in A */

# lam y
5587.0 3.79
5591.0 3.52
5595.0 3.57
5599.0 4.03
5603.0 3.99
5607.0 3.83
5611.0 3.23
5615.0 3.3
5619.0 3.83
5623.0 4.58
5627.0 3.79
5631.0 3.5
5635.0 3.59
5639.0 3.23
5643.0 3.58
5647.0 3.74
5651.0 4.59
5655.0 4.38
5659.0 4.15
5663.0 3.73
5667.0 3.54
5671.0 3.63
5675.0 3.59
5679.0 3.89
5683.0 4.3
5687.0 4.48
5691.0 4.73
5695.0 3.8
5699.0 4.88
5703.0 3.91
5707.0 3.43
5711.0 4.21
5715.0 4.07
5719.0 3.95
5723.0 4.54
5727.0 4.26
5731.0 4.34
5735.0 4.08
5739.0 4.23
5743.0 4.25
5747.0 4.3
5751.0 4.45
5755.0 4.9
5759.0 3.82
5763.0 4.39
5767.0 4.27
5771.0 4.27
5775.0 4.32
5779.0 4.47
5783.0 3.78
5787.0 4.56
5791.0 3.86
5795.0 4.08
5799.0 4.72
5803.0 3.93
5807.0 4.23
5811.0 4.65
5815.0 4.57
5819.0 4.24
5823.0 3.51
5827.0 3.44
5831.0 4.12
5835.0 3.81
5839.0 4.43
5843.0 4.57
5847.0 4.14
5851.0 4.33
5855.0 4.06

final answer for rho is 5635.0 A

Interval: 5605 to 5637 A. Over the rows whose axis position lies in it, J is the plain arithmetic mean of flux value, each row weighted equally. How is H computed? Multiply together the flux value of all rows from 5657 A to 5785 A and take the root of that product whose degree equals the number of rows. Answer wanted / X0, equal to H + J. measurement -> 7.84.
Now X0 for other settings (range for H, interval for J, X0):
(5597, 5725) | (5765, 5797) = 8.12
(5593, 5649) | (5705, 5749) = 7.83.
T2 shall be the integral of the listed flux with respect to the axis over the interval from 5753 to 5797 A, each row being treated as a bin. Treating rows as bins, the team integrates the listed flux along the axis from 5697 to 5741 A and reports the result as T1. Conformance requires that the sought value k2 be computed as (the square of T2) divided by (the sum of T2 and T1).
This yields 94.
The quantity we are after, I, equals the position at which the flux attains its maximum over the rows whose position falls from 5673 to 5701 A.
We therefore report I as 5699.0 A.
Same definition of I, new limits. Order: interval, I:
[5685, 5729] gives 5699.0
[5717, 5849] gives 5755.0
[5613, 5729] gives 5699.0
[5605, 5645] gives 5623.0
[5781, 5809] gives 5799.0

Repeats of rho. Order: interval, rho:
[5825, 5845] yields 5835.0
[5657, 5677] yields 5675.0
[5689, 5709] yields 5707.0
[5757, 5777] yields 5771.0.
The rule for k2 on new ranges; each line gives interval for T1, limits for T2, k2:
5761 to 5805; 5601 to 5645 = 75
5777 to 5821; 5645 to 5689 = 85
